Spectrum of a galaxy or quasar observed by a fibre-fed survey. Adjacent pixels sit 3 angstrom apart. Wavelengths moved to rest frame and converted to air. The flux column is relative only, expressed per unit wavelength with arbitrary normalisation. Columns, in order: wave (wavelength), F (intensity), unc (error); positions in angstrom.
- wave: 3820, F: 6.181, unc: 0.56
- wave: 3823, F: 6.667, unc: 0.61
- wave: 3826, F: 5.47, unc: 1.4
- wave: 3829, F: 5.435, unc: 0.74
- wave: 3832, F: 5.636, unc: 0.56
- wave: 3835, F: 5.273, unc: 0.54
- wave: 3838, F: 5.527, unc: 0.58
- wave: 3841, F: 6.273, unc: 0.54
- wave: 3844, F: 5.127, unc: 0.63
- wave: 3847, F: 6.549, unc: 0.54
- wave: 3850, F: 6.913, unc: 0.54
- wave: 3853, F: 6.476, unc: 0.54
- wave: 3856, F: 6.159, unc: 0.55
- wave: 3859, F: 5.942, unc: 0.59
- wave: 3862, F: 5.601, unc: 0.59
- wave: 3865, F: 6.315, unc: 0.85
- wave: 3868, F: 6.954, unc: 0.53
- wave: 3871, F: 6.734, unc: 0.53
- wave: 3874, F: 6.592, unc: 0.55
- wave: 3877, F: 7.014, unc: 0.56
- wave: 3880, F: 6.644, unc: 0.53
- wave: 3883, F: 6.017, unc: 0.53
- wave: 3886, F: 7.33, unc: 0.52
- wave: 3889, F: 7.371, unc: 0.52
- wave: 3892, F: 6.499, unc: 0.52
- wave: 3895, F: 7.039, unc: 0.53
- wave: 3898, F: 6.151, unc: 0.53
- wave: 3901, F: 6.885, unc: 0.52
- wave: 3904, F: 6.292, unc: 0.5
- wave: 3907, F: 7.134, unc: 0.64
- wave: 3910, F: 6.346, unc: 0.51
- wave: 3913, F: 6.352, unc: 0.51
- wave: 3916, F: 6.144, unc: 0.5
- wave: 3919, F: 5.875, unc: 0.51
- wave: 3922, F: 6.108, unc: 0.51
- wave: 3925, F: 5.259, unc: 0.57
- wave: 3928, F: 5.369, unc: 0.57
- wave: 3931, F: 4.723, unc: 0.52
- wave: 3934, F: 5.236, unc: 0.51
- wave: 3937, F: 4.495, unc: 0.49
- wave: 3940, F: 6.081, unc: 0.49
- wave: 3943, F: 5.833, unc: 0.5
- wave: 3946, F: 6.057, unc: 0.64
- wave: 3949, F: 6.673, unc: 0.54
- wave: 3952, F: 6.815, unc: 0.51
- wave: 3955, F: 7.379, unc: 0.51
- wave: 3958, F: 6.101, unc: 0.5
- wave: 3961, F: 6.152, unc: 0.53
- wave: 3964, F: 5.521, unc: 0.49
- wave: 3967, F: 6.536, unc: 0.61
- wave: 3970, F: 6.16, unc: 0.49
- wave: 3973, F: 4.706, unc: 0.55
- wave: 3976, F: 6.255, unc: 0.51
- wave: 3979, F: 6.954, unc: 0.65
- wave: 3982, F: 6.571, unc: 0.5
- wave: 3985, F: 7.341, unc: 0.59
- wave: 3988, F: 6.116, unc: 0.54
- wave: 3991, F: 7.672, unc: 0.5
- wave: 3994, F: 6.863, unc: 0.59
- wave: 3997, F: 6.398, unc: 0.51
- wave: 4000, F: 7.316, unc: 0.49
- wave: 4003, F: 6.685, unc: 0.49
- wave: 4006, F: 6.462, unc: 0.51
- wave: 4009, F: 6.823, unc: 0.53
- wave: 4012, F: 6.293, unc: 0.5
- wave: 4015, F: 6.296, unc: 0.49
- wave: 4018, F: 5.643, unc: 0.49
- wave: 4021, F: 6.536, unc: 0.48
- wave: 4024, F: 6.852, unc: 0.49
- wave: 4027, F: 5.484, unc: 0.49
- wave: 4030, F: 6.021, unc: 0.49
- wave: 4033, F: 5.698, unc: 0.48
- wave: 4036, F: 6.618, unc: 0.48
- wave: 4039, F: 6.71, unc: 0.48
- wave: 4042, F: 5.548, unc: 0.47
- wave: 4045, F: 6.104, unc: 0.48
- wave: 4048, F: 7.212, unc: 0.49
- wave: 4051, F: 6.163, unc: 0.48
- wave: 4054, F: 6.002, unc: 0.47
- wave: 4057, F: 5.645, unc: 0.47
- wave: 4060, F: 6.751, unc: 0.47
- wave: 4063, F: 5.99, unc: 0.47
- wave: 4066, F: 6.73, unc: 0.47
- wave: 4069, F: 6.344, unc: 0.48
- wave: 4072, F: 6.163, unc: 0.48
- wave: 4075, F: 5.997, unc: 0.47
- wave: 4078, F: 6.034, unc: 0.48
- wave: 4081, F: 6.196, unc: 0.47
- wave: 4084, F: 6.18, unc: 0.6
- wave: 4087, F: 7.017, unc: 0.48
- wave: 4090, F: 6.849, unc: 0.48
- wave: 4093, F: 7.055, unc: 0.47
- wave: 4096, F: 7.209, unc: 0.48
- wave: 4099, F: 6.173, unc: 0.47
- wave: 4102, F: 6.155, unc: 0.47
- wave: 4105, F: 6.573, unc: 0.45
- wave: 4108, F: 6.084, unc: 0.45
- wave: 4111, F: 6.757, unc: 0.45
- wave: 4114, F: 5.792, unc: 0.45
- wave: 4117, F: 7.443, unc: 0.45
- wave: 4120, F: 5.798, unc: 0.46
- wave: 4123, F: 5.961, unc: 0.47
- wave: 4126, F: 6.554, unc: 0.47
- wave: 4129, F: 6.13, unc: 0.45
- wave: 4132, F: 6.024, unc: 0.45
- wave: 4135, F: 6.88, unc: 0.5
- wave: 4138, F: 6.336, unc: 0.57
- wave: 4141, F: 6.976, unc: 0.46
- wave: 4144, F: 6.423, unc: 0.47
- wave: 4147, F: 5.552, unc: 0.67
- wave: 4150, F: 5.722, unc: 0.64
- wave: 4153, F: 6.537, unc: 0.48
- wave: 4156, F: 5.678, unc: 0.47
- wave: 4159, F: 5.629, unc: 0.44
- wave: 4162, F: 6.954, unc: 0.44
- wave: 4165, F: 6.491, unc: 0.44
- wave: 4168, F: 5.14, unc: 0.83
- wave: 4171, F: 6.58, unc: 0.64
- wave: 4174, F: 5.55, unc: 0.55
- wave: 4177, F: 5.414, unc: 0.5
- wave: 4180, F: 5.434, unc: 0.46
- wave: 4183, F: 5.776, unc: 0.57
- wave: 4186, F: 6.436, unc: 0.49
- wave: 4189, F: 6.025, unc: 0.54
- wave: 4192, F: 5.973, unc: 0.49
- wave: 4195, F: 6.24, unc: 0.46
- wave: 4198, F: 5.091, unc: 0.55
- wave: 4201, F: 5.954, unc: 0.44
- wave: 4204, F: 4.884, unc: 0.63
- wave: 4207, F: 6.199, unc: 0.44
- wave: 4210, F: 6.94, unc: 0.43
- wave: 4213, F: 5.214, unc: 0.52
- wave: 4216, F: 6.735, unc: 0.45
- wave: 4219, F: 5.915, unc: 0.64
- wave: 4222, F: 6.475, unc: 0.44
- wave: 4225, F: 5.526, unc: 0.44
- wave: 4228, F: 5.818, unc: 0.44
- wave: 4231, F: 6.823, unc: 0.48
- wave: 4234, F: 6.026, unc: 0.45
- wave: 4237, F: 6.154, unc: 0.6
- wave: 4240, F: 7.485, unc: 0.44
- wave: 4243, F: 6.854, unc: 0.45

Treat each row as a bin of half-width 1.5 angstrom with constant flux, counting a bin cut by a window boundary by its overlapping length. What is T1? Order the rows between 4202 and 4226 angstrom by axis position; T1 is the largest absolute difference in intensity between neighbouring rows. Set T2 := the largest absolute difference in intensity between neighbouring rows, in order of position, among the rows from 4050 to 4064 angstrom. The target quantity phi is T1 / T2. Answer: 1.6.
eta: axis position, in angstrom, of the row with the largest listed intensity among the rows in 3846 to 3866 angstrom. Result 3850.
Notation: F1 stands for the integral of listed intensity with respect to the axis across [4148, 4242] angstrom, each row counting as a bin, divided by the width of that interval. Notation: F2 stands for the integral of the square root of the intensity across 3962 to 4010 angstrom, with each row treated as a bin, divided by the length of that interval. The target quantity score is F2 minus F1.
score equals -3.5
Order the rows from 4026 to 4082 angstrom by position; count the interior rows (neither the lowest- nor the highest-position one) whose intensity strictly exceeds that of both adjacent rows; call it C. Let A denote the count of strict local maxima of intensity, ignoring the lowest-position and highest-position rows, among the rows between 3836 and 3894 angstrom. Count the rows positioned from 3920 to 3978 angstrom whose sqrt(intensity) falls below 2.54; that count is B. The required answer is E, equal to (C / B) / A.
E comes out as 0.07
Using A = 5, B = 15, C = 5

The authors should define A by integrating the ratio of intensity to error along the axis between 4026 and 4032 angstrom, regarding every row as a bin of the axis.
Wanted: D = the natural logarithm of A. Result 4.26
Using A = 71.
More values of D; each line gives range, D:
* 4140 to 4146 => 4.42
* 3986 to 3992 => 4.36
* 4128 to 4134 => 4.40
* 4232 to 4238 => 4.29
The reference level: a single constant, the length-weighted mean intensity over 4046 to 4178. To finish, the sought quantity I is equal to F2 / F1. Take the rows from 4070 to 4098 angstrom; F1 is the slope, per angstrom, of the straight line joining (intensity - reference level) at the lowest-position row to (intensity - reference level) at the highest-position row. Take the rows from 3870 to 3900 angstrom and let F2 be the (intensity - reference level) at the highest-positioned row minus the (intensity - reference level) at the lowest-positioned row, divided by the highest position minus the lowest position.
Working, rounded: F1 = 0.044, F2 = -0.022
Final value 0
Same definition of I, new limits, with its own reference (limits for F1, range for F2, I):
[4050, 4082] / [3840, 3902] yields 9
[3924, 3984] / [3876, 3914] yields -1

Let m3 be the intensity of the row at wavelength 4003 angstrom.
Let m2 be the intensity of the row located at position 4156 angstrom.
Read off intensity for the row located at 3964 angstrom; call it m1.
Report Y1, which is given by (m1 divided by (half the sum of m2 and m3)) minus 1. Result -0.11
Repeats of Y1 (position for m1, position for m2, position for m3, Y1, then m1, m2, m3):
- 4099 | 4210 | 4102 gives -0.06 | 6.173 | 6.94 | 6.155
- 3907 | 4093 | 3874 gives 0.05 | 7.134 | 7.055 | 6.592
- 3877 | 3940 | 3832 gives 0.20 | 7.014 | 6.081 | 5.636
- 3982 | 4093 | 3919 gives 0.02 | 6.571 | 7.055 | 5.875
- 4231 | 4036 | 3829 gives 0.13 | 6.823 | 6.618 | 5.435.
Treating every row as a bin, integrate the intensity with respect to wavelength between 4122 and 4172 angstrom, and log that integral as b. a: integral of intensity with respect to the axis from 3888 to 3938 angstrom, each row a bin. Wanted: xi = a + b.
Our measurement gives 614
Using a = 304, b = 310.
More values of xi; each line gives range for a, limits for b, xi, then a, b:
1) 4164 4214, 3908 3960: 601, 292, 309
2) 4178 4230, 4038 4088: 622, 308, 313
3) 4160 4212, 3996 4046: 625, 309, 316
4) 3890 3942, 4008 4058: 623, 313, 311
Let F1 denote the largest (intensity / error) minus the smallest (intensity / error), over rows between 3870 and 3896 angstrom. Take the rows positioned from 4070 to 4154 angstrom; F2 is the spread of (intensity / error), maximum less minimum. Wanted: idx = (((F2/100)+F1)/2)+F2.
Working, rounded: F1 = 2.82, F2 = 8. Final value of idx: 9.7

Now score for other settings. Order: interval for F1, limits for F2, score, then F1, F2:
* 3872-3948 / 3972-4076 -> -3.7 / 6.2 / 2.52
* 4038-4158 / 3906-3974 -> -3.9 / 6.3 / 2.44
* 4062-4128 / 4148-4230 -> -4.0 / 6.4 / 2.43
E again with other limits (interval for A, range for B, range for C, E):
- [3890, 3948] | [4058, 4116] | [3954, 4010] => 0.07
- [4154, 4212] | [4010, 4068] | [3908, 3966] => 0.12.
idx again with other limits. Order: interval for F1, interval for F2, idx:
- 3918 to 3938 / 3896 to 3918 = 3.6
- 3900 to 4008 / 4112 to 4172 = 13.8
